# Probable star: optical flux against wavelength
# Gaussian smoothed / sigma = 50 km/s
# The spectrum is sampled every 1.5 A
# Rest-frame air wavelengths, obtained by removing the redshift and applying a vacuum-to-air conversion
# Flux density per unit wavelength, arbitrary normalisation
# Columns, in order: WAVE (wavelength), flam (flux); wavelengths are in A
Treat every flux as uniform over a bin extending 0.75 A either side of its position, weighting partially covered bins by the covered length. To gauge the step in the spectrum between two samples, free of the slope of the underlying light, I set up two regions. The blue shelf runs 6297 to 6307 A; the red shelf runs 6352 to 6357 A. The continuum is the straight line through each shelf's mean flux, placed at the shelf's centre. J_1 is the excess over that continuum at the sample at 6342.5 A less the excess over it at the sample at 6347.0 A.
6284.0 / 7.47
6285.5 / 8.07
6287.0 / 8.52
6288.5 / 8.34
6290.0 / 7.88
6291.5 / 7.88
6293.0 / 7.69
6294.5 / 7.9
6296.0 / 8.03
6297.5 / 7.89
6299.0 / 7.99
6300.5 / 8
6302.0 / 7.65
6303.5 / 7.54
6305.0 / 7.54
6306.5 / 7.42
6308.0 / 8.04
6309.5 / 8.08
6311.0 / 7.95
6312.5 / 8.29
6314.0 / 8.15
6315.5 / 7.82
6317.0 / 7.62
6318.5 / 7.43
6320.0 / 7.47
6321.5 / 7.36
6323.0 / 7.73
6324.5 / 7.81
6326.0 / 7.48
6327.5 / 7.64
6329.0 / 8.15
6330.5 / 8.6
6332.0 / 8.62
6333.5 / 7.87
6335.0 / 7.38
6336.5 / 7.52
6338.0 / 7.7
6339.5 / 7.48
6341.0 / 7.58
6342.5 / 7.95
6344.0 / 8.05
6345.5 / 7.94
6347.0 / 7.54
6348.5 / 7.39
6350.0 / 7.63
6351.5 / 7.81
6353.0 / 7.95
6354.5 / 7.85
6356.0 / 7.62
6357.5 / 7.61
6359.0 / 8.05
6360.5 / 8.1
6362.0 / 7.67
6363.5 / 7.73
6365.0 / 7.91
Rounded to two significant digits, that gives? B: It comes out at 0.42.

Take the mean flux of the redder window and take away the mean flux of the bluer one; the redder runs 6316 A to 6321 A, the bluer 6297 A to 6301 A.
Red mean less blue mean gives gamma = -0.45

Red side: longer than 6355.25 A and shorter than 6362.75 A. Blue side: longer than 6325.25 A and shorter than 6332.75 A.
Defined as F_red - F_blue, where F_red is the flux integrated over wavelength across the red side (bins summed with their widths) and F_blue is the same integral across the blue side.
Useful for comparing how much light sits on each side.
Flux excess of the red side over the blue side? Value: -2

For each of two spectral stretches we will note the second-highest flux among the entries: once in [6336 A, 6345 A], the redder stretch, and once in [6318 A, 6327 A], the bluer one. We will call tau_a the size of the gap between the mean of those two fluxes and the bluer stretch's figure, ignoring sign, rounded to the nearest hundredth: 0.11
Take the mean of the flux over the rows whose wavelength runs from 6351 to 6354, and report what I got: 7.88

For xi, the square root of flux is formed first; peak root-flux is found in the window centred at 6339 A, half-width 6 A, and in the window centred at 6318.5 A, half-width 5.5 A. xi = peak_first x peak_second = 8.10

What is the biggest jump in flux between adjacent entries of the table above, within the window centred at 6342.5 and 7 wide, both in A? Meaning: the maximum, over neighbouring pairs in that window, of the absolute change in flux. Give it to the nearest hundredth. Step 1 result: 0.37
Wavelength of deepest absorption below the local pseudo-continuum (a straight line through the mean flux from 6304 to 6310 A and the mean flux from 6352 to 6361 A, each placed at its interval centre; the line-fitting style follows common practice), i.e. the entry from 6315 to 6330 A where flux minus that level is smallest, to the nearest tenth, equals 6321.5 A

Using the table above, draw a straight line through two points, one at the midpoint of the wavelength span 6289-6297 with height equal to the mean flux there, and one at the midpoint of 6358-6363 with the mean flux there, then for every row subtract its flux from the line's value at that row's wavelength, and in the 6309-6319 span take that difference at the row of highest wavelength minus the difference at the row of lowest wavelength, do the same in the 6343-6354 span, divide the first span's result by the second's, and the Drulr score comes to 6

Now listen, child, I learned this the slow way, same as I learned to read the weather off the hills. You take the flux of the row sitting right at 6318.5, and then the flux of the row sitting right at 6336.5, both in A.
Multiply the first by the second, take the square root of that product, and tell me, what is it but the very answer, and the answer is 7.47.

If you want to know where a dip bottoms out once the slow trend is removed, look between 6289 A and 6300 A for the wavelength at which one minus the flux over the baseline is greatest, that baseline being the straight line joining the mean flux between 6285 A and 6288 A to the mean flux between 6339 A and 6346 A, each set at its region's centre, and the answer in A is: 6293.0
